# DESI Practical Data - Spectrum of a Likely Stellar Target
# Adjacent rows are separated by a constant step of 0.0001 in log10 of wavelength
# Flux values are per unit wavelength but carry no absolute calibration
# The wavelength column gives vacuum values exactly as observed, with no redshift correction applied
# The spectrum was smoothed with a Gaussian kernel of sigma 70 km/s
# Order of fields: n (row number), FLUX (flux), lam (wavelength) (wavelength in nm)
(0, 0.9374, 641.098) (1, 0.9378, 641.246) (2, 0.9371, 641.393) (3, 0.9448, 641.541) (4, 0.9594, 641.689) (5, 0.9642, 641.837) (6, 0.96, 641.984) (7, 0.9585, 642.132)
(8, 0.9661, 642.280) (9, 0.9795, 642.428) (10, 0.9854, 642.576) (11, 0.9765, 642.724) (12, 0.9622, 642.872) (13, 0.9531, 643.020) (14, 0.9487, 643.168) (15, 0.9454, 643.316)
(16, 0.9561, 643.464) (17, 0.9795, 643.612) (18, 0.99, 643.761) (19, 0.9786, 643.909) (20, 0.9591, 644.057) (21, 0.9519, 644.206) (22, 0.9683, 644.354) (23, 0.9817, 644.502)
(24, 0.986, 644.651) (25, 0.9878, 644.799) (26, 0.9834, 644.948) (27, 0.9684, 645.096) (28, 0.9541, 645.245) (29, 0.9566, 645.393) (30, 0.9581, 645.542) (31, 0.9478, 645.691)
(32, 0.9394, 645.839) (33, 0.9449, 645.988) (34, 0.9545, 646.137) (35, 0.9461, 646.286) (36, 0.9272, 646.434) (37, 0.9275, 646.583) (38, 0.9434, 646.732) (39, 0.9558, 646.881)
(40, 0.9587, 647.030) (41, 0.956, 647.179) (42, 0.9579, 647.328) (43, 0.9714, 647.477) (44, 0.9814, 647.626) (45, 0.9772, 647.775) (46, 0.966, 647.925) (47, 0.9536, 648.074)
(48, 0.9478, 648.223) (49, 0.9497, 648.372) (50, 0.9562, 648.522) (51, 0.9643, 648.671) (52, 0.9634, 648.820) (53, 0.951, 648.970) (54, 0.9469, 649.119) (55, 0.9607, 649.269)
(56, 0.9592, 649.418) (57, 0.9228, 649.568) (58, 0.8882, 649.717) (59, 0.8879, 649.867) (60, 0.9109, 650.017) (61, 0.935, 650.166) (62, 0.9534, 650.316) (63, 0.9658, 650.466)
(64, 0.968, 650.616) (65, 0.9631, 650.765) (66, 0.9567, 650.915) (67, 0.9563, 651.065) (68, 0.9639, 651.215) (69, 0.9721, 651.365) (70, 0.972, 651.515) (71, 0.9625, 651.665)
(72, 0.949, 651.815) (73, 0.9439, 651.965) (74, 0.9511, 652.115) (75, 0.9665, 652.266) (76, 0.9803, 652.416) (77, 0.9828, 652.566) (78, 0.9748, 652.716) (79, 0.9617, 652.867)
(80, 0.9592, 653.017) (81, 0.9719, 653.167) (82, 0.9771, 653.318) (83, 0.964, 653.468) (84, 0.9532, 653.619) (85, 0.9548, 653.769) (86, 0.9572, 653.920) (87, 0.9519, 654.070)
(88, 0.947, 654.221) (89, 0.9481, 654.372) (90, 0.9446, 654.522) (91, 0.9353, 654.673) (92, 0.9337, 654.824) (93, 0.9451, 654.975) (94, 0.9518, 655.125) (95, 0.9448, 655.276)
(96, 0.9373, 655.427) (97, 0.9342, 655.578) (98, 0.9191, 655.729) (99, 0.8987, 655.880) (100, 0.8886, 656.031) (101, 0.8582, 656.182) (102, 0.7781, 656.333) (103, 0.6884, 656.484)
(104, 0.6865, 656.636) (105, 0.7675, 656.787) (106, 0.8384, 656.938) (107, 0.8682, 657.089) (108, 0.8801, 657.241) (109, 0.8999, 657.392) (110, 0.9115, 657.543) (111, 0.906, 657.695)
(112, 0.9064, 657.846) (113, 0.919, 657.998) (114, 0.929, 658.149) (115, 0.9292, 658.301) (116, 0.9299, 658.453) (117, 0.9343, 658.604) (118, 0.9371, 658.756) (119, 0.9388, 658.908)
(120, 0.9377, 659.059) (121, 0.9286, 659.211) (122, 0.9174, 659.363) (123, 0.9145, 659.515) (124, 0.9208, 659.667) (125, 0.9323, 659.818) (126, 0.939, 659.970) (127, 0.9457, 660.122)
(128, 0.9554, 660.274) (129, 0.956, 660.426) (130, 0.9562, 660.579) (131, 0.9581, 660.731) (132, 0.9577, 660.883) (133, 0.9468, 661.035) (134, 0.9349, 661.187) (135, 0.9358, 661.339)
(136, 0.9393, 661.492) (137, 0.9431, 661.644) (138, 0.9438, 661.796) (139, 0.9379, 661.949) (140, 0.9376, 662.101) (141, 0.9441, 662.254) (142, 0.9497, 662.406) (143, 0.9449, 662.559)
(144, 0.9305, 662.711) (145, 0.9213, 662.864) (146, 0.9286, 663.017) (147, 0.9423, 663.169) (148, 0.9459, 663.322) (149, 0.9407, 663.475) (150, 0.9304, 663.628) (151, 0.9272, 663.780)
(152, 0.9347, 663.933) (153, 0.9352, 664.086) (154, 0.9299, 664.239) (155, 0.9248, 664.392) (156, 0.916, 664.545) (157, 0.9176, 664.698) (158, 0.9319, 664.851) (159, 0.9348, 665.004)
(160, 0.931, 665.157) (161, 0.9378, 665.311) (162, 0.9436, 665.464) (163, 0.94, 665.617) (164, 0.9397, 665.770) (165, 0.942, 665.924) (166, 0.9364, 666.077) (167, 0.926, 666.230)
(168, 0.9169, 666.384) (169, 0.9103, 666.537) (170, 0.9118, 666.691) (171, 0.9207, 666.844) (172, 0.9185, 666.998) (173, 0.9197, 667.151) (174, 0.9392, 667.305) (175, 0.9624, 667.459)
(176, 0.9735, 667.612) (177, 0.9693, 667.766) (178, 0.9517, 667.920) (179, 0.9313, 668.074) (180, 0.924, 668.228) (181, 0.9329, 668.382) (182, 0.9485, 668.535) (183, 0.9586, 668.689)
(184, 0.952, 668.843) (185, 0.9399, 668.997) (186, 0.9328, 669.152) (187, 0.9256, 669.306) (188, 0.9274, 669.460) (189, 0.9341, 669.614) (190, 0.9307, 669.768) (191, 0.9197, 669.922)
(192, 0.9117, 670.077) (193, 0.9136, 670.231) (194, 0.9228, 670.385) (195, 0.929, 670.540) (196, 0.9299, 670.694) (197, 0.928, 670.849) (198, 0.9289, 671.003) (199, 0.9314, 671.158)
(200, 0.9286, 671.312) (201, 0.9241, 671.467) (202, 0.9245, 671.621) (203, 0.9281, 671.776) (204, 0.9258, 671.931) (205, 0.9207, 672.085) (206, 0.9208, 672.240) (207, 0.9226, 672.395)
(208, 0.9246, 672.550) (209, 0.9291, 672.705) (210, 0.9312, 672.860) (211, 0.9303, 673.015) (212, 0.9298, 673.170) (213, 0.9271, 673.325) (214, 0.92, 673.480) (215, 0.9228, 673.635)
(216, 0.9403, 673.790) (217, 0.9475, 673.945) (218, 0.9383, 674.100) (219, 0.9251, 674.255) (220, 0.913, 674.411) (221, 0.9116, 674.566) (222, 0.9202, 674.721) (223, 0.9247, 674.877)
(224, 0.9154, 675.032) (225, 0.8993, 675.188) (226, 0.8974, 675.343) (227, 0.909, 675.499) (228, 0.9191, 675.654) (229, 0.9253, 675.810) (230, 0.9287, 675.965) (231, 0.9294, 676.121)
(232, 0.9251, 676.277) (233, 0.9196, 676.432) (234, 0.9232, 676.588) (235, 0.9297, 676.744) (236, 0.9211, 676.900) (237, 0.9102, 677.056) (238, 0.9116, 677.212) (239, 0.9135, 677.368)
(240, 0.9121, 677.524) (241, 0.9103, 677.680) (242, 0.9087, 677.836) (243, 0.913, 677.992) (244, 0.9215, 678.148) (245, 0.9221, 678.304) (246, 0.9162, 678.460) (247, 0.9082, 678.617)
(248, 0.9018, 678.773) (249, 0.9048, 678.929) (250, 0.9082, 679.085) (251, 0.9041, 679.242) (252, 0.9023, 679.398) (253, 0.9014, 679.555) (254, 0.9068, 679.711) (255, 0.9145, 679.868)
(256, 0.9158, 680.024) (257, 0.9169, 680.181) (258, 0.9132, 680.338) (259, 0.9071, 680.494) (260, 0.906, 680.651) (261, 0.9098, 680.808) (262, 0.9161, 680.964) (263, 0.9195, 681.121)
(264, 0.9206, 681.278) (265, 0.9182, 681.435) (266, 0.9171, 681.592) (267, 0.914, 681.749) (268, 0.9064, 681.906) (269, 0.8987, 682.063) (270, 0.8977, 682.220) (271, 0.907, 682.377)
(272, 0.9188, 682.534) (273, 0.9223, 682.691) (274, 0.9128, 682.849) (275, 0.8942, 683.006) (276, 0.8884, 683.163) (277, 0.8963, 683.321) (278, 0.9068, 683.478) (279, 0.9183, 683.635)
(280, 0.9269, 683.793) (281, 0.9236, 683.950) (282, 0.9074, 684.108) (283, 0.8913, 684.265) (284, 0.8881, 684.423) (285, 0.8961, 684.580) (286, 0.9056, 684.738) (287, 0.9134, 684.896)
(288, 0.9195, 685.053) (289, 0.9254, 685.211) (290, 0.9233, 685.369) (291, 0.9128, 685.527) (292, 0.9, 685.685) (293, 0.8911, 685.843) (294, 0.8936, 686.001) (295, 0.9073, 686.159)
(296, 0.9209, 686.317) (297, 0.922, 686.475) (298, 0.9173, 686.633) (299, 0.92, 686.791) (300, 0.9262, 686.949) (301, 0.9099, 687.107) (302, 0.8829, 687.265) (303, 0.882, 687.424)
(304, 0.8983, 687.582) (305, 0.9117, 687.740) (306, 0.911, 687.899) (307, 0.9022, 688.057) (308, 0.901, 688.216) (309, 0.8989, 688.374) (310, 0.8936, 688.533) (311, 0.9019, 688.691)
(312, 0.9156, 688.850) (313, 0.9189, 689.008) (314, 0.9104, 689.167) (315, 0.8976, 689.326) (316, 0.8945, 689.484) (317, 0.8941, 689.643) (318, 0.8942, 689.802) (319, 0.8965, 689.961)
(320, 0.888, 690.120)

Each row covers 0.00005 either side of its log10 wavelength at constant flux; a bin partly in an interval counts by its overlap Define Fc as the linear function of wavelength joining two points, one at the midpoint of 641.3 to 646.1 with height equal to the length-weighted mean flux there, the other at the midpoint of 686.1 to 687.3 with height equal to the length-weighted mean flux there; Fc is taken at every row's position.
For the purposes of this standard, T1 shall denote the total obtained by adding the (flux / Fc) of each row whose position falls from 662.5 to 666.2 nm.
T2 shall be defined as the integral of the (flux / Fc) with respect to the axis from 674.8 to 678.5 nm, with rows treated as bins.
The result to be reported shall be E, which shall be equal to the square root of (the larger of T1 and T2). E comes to 4.882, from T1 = 23.8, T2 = 3.66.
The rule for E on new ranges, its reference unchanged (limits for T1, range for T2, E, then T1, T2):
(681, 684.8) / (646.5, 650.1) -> 4.869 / 23.7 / 3.56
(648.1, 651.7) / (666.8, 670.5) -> 4.880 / 23.8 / 3.70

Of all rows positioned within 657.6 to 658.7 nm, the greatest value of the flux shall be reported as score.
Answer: 0.9343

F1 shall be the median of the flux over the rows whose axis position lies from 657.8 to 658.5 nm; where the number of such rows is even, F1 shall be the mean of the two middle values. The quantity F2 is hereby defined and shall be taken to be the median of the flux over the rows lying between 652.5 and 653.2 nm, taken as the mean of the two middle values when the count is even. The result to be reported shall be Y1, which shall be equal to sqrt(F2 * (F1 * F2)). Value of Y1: 0.937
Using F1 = 0.93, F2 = 0.972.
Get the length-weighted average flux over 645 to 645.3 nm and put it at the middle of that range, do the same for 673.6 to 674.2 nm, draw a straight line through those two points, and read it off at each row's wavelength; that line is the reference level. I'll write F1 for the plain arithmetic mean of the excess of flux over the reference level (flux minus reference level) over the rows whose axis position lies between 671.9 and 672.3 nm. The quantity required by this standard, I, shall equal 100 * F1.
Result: -1.8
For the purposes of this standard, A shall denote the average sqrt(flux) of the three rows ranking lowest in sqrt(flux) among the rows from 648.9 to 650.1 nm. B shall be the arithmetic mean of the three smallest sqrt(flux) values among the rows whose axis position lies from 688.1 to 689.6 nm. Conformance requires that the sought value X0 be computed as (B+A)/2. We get 0.946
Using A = 0.946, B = 0.946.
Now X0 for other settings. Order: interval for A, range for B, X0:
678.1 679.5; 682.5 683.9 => 0.948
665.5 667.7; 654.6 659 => 0.900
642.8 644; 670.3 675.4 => 0.962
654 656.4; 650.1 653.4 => 0.944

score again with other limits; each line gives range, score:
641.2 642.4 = 0.9661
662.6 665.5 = 0.9459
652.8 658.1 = 0.9771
